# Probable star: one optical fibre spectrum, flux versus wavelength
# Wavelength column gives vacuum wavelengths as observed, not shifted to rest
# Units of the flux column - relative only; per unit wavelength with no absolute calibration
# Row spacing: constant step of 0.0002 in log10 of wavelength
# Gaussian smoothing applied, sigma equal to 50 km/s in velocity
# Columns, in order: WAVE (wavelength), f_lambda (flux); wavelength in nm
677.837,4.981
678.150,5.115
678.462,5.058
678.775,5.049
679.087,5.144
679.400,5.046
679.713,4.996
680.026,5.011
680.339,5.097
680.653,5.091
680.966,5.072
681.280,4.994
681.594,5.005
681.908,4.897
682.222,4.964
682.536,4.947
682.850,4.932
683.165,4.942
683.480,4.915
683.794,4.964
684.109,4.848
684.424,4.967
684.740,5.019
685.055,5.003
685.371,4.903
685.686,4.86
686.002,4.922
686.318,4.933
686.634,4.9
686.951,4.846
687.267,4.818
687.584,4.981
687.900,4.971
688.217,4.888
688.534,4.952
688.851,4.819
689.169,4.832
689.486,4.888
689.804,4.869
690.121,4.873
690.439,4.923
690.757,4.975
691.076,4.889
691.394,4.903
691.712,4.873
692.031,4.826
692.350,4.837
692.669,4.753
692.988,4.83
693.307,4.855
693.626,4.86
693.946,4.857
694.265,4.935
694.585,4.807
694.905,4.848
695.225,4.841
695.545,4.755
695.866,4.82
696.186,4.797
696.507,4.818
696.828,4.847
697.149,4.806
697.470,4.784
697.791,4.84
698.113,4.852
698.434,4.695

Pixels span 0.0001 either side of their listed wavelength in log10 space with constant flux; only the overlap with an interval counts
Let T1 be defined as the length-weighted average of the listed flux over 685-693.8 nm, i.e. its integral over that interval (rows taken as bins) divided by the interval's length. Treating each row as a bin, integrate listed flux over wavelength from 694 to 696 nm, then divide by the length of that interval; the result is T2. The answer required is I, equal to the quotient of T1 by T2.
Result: 1.01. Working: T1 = 4.88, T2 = 4.84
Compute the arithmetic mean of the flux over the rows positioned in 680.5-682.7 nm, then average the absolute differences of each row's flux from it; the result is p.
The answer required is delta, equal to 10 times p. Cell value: 0.52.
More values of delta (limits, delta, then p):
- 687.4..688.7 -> 0.30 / 0.030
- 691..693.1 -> 0.38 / 0.038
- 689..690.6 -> 0.23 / 0.023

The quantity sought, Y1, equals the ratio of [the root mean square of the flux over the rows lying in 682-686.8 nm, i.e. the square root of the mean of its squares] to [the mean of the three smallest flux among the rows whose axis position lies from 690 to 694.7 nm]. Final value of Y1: 1.03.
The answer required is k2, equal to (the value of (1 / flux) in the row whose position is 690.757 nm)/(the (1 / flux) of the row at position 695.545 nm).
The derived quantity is 0.96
